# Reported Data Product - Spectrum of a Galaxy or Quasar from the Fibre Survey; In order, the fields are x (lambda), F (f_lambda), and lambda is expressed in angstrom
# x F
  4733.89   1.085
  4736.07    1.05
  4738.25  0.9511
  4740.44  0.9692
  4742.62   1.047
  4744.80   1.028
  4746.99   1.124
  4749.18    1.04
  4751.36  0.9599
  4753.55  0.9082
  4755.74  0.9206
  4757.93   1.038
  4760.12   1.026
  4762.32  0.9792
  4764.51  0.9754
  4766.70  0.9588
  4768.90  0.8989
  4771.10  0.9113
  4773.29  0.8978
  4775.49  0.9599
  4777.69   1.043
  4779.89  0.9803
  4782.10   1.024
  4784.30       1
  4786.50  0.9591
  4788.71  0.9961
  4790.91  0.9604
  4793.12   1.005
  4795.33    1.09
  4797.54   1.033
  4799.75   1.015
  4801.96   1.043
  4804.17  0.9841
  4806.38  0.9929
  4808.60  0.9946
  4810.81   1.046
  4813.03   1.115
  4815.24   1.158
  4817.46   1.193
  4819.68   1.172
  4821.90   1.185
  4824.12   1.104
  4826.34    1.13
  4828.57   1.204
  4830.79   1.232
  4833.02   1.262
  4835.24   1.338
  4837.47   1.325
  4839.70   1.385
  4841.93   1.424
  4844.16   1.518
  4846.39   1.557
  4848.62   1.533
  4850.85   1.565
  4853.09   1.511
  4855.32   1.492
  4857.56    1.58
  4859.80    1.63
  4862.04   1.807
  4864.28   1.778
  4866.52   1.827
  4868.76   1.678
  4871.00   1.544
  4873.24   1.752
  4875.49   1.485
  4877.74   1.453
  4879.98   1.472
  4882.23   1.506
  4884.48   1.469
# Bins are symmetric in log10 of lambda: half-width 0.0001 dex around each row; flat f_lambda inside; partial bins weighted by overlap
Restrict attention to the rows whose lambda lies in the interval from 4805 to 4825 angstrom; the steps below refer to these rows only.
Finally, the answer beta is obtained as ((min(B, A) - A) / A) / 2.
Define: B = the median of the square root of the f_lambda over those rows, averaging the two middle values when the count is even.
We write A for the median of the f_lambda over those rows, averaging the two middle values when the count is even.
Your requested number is -0.026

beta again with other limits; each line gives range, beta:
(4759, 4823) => 0.000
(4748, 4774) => 0.000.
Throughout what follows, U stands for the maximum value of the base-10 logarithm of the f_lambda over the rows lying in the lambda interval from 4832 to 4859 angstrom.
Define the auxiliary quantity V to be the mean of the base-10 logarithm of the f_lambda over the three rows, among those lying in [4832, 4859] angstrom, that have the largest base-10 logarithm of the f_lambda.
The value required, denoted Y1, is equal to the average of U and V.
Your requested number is 0.20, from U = 0.20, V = 0.20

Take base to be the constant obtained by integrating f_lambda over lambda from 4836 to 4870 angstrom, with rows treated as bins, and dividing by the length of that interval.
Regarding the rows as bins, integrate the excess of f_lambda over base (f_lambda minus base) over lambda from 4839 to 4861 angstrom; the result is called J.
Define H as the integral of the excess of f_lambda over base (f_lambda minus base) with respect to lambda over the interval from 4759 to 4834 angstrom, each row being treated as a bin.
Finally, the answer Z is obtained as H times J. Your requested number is 42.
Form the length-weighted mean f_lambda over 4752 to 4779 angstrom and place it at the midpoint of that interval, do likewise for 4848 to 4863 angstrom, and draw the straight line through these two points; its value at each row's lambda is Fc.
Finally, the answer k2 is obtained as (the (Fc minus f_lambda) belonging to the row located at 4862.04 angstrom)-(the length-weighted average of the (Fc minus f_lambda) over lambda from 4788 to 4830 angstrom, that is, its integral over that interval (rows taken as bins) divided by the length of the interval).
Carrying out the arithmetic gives -0.4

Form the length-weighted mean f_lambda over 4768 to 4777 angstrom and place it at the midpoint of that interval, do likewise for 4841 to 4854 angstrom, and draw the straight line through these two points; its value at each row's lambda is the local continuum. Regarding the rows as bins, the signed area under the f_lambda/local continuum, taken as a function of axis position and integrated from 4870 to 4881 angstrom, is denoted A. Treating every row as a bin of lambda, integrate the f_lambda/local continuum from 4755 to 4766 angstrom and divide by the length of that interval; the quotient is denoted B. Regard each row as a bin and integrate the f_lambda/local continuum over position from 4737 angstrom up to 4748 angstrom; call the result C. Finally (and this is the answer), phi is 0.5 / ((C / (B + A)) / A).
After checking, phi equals 3.2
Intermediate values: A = 9.7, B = 1.20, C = 16.4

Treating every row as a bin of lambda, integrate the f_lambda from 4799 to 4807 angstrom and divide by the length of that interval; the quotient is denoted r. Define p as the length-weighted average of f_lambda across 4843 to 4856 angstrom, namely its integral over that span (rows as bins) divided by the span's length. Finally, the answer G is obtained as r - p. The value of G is -0.52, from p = 1.53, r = 1.01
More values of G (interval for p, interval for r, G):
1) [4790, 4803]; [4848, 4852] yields 0.53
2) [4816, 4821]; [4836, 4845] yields 0.23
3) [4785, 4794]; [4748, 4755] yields -0.01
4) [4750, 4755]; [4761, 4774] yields 0.00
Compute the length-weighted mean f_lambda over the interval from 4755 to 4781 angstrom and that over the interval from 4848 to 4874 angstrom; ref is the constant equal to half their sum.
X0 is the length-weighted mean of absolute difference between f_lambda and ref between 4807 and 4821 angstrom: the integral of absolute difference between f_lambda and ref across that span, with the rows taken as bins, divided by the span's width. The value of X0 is 0.19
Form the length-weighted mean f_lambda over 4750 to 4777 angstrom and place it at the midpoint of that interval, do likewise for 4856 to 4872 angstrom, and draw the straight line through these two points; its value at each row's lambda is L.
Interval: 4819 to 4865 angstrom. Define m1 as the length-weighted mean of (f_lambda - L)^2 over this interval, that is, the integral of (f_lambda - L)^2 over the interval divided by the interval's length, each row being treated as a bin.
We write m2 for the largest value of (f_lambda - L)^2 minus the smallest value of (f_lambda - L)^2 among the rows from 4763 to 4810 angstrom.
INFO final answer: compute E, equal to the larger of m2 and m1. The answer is 0.0835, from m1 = 0.024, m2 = 0.083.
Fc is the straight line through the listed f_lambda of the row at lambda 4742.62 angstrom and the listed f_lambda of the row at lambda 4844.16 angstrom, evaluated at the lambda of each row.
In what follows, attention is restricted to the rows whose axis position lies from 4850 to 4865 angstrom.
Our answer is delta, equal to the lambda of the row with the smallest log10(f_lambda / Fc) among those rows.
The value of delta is 4855.32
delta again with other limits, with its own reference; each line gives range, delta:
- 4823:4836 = 4824.12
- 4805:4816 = 4808.60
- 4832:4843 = 4833.02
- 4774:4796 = 4790.91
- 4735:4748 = 4738.25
